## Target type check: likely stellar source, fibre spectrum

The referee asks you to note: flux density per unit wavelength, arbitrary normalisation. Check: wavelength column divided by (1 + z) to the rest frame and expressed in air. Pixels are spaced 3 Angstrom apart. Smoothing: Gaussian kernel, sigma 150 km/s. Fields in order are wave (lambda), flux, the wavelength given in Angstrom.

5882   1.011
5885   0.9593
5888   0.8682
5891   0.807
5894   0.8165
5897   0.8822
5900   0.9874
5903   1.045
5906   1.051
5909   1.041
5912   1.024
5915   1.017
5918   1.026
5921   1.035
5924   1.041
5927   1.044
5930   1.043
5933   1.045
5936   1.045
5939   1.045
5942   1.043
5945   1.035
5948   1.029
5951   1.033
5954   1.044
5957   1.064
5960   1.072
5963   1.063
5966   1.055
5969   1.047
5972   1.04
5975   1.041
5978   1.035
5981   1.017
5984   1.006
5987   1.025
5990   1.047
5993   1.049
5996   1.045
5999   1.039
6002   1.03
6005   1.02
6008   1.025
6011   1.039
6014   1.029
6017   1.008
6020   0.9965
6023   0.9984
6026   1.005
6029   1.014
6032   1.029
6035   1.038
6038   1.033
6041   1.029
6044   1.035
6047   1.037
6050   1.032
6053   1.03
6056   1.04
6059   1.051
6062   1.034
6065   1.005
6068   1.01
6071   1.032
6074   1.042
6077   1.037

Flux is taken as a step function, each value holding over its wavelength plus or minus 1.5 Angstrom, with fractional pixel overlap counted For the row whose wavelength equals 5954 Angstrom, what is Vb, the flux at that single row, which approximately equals 1.044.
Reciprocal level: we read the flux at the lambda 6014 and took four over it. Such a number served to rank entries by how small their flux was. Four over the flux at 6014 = 3.89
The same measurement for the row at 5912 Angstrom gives 3.91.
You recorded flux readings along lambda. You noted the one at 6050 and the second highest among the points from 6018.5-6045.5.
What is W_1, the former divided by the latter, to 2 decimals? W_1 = 1.00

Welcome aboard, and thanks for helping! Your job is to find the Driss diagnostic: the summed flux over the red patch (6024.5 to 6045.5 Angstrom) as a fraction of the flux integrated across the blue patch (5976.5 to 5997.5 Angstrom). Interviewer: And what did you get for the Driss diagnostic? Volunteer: 0.331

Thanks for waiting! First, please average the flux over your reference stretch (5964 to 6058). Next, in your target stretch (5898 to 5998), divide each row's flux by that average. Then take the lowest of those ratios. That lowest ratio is 0.959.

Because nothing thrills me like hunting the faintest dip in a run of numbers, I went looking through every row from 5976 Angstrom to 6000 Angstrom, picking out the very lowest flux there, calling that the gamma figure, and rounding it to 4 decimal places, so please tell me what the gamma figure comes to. 1.0060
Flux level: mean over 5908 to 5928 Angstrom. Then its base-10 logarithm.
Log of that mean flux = 0.014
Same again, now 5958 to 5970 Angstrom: 0.025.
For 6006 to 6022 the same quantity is 0.008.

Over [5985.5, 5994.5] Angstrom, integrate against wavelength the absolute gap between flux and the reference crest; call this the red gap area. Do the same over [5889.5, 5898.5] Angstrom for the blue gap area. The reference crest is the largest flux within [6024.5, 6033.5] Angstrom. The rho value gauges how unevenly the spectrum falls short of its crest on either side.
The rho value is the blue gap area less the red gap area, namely 1.62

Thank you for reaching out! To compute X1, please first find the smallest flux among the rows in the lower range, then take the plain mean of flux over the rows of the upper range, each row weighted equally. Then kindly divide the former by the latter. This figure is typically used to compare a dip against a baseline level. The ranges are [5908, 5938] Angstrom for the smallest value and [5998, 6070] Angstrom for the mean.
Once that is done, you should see 0.99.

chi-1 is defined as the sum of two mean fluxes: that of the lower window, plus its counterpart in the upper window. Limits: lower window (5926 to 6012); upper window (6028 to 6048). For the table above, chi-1 2.07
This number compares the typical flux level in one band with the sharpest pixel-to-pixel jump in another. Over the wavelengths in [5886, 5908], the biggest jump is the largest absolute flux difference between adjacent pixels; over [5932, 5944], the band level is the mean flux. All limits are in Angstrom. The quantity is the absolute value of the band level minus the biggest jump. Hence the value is 0.94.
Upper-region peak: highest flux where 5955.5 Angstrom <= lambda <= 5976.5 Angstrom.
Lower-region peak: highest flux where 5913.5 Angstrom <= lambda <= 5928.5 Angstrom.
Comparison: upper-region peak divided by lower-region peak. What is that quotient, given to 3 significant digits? 1.03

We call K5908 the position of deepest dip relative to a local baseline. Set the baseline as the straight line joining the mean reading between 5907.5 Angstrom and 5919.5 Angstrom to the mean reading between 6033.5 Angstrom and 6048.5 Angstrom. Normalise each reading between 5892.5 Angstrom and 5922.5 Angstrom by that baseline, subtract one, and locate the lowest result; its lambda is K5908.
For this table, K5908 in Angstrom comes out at 5894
